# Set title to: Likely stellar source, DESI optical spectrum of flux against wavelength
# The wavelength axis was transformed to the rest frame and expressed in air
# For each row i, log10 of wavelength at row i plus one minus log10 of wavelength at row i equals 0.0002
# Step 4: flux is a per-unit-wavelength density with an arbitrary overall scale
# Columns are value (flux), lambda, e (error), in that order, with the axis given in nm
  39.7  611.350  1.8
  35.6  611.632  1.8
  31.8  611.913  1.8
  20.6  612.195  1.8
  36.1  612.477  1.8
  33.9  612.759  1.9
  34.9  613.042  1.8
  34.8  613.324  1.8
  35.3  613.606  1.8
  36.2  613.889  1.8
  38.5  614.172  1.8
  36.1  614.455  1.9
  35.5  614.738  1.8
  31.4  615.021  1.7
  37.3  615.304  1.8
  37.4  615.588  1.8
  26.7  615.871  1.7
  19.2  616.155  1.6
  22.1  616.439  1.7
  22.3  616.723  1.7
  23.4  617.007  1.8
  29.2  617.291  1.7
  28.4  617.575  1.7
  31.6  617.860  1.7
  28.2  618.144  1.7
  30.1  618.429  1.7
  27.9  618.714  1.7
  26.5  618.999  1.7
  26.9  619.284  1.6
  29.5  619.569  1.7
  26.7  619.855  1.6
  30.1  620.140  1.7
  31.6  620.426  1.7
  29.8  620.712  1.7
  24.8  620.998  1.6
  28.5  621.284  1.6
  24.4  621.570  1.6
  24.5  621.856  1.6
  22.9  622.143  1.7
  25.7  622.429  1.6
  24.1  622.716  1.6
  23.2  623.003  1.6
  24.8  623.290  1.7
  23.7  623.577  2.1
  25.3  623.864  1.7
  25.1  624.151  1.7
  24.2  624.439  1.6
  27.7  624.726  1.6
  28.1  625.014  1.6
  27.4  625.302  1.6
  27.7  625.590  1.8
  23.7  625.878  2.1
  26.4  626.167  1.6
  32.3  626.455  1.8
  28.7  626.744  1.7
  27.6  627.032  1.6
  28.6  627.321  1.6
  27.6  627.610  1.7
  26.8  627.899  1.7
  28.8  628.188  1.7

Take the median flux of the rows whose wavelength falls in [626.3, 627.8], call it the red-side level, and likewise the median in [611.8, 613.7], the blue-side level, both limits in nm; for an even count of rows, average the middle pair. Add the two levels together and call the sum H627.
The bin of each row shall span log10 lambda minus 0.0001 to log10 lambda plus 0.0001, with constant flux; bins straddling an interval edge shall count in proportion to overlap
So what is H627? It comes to 63.4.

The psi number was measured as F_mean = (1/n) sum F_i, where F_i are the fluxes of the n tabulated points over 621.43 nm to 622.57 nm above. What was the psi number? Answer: 24.4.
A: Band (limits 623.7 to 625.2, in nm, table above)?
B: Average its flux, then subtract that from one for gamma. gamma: -25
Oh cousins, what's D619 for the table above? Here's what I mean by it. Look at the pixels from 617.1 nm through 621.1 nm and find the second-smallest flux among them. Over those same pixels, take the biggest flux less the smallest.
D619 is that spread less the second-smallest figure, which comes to -20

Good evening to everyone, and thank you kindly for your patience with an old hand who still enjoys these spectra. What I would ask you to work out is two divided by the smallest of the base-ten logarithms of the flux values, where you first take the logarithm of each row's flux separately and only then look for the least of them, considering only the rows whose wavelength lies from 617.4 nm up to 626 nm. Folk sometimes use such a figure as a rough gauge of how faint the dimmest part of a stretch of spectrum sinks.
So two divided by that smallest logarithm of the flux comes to 1.471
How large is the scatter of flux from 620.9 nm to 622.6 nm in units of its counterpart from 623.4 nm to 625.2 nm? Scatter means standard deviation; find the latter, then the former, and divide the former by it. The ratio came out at 1.03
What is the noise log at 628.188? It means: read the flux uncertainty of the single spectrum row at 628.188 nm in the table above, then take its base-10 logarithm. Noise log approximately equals 0.230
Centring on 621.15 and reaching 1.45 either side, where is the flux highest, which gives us 620.426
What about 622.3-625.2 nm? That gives 625.014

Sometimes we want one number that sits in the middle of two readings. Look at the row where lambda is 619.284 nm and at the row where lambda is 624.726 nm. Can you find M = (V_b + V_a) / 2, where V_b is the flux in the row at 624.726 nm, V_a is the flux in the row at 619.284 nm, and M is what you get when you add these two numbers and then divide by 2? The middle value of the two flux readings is 27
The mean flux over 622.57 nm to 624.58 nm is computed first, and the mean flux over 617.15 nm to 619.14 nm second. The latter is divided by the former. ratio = 1.18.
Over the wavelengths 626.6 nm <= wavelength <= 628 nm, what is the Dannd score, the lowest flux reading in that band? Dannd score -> 26.8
